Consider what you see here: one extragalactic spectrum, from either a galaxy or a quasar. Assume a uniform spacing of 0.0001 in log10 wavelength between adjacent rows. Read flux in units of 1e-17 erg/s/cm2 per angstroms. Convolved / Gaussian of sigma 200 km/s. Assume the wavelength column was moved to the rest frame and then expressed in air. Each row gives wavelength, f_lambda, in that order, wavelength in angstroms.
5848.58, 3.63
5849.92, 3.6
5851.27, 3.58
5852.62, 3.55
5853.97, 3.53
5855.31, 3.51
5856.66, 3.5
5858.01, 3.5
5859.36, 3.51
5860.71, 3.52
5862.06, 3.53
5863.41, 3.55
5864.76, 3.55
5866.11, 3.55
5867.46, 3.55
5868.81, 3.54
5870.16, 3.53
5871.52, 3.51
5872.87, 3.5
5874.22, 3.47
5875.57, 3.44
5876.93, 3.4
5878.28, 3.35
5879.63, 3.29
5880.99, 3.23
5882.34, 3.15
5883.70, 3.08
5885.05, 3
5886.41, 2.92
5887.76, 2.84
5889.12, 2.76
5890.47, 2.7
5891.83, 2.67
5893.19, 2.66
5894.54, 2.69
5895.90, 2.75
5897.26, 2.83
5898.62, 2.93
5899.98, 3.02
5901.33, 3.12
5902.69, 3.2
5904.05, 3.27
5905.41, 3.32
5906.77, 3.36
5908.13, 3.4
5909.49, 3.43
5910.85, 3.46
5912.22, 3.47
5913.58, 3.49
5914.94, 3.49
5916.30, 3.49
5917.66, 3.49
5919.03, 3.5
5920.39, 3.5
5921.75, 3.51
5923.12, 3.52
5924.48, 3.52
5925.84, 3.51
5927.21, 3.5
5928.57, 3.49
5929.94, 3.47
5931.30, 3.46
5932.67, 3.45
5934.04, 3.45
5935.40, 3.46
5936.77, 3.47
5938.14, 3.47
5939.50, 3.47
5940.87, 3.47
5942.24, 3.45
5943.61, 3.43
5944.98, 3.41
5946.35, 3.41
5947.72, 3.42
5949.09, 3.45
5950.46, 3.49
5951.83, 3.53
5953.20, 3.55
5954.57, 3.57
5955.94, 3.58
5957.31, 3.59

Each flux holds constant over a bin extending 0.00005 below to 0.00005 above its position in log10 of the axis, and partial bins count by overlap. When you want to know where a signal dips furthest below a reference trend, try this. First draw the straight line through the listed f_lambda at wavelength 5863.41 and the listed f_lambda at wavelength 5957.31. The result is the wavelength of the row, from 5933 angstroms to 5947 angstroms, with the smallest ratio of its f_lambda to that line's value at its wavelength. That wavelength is 5946.35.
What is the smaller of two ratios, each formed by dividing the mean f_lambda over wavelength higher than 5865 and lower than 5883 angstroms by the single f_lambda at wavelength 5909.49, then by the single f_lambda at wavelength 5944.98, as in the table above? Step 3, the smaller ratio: 1.00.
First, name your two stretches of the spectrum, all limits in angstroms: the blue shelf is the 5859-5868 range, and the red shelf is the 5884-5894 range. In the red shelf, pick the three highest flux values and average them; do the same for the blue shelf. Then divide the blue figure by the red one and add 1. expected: 2.22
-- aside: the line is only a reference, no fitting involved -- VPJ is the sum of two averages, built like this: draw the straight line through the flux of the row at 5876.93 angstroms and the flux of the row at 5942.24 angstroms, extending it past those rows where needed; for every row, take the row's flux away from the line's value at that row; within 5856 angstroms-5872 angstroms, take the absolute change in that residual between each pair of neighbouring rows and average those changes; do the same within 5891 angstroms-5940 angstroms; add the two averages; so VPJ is 0.036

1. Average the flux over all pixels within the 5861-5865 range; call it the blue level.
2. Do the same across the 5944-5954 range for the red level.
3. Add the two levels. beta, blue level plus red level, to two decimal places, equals 7.01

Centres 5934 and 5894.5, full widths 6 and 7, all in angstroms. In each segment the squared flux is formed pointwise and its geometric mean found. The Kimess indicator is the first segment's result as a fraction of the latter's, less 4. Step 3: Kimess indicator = -2.38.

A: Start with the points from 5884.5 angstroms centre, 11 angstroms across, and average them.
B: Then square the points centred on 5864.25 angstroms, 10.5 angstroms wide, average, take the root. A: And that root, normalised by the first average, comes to 1.2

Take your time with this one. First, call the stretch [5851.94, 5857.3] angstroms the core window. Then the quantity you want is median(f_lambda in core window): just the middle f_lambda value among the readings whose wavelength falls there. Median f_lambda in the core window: 3.52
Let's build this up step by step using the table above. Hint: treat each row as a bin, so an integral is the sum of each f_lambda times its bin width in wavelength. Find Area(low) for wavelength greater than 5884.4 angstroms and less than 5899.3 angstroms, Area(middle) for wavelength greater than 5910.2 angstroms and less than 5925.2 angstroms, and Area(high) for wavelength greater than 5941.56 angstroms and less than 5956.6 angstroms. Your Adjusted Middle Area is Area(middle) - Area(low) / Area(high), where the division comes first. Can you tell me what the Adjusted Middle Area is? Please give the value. 51.6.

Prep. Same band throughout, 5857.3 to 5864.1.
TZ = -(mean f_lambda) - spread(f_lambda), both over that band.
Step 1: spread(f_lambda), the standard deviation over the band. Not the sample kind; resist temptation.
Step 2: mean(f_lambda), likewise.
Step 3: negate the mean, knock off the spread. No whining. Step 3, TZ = -3.54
